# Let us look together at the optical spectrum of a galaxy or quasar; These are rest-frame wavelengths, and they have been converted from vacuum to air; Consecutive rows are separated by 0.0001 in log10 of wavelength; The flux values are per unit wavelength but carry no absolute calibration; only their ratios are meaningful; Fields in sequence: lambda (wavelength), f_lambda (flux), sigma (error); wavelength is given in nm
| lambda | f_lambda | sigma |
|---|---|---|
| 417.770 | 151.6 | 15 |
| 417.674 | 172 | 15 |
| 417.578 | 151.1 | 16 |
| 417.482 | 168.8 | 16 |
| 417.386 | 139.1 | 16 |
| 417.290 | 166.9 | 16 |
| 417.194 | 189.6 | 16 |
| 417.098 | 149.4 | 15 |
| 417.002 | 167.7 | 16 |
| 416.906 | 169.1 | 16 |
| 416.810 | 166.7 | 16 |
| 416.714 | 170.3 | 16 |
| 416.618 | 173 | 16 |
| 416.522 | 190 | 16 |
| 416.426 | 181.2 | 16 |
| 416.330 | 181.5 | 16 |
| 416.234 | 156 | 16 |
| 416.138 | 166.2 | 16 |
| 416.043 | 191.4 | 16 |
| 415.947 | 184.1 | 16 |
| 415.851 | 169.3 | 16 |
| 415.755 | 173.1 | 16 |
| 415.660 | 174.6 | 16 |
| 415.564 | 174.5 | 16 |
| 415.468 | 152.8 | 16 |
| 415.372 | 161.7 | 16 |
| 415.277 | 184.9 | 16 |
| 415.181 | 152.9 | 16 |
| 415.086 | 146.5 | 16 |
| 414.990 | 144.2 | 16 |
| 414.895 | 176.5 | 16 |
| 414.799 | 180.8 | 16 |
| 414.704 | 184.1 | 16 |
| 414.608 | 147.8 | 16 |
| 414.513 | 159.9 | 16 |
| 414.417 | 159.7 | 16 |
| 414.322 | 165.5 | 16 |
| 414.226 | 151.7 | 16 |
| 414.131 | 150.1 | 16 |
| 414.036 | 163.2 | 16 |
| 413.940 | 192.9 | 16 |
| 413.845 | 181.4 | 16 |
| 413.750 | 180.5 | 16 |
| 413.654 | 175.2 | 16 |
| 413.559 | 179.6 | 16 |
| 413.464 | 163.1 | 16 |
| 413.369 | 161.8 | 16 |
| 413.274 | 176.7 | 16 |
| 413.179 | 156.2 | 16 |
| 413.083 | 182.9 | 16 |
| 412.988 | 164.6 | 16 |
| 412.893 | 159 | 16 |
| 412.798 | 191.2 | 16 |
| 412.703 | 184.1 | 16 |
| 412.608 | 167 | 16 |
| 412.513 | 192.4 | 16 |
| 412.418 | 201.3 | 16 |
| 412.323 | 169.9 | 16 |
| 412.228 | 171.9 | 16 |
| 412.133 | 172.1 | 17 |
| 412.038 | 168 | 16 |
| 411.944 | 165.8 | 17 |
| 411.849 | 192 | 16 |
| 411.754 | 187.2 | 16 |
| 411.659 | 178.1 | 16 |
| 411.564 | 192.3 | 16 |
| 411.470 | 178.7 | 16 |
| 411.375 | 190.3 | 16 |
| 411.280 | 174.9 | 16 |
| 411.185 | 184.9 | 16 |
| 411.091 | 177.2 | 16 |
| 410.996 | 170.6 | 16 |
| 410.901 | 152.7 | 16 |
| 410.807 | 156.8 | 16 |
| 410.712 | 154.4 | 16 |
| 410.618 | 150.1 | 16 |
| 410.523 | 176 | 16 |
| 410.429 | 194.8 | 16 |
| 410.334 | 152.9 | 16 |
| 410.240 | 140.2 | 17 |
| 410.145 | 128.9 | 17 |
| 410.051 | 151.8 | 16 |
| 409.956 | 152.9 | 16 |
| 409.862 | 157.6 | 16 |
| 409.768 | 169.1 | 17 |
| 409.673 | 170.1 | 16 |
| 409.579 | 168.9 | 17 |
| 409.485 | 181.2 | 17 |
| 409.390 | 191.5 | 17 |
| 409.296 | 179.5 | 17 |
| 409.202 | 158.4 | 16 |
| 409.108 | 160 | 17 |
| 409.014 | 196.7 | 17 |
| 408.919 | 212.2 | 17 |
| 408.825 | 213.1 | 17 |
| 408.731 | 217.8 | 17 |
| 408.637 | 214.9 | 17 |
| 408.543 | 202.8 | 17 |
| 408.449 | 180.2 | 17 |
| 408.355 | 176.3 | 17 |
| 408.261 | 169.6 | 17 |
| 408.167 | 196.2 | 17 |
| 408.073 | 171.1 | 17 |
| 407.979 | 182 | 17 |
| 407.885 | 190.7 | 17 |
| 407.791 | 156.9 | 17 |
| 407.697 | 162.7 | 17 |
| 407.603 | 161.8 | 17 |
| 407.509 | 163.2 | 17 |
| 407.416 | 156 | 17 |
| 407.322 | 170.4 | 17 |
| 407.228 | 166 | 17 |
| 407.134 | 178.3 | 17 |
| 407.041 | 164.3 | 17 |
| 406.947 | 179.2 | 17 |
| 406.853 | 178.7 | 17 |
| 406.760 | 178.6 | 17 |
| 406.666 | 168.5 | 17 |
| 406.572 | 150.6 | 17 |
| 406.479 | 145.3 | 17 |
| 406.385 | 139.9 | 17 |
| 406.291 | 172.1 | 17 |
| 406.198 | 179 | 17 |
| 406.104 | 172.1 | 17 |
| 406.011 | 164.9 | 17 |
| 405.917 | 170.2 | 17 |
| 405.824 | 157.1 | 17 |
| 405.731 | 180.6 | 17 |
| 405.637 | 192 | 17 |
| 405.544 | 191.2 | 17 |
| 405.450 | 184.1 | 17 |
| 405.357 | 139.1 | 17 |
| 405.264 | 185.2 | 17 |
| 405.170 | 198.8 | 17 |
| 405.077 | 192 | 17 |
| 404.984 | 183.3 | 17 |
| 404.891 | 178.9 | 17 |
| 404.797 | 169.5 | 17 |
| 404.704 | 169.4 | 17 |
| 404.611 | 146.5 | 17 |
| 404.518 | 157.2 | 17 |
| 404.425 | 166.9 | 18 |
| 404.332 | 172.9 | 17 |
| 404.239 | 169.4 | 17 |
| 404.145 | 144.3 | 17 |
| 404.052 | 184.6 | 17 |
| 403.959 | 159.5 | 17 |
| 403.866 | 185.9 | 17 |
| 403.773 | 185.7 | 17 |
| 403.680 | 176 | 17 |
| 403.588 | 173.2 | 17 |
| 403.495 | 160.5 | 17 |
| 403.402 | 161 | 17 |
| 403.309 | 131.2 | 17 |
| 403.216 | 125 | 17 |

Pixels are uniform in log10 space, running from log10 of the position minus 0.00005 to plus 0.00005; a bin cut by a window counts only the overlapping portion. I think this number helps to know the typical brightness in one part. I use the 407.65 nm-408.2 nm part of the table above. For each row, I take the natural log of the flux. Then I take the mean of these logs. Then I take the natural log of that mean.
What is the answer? 1.64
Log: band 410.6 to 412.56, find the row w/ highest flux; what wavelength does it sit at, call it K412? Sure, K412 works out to 412.418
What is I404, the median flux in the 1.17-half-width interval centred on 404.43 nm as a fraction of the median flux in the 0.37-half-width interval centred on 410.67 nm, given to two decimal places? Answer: 1.11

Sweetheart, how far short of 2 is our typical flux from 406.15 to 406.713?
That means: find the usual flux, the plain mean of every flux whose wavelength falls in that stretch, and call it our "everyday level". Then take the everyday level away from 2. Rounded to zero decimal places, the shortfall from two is -157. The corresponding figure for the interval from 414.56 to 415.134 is -161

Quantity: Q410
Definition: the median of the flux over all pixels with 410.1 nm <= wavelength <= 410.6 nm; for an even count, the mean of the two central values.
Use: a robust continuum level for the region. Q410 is 153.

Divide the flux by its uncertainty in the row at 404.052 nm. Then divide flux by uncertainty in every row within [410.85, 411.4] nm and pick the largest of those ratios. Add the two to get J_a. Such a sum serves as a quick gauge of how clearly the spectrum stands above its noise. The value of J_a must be 22.8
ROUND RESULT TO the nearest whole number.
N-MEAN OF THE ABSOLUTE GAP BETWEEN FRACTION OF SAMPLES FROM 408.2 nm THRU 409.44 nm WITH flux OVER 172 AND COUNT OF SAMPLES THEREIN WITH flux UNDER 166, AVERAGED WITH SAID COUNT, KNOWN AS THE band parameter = 2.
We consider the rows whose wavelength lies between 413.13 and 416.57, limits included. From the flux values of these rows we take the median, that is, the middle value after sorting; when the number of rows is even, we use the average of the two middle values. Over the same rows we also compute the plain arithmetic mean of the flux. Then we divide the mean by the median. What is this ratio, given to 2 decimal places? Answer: 0.99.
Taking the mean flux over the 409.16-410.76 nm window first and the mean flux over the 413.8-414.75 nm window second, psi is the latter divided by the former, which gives 1.01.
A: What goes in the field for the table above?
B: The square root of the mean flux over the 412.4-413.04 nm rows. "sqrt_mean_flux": 13.4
